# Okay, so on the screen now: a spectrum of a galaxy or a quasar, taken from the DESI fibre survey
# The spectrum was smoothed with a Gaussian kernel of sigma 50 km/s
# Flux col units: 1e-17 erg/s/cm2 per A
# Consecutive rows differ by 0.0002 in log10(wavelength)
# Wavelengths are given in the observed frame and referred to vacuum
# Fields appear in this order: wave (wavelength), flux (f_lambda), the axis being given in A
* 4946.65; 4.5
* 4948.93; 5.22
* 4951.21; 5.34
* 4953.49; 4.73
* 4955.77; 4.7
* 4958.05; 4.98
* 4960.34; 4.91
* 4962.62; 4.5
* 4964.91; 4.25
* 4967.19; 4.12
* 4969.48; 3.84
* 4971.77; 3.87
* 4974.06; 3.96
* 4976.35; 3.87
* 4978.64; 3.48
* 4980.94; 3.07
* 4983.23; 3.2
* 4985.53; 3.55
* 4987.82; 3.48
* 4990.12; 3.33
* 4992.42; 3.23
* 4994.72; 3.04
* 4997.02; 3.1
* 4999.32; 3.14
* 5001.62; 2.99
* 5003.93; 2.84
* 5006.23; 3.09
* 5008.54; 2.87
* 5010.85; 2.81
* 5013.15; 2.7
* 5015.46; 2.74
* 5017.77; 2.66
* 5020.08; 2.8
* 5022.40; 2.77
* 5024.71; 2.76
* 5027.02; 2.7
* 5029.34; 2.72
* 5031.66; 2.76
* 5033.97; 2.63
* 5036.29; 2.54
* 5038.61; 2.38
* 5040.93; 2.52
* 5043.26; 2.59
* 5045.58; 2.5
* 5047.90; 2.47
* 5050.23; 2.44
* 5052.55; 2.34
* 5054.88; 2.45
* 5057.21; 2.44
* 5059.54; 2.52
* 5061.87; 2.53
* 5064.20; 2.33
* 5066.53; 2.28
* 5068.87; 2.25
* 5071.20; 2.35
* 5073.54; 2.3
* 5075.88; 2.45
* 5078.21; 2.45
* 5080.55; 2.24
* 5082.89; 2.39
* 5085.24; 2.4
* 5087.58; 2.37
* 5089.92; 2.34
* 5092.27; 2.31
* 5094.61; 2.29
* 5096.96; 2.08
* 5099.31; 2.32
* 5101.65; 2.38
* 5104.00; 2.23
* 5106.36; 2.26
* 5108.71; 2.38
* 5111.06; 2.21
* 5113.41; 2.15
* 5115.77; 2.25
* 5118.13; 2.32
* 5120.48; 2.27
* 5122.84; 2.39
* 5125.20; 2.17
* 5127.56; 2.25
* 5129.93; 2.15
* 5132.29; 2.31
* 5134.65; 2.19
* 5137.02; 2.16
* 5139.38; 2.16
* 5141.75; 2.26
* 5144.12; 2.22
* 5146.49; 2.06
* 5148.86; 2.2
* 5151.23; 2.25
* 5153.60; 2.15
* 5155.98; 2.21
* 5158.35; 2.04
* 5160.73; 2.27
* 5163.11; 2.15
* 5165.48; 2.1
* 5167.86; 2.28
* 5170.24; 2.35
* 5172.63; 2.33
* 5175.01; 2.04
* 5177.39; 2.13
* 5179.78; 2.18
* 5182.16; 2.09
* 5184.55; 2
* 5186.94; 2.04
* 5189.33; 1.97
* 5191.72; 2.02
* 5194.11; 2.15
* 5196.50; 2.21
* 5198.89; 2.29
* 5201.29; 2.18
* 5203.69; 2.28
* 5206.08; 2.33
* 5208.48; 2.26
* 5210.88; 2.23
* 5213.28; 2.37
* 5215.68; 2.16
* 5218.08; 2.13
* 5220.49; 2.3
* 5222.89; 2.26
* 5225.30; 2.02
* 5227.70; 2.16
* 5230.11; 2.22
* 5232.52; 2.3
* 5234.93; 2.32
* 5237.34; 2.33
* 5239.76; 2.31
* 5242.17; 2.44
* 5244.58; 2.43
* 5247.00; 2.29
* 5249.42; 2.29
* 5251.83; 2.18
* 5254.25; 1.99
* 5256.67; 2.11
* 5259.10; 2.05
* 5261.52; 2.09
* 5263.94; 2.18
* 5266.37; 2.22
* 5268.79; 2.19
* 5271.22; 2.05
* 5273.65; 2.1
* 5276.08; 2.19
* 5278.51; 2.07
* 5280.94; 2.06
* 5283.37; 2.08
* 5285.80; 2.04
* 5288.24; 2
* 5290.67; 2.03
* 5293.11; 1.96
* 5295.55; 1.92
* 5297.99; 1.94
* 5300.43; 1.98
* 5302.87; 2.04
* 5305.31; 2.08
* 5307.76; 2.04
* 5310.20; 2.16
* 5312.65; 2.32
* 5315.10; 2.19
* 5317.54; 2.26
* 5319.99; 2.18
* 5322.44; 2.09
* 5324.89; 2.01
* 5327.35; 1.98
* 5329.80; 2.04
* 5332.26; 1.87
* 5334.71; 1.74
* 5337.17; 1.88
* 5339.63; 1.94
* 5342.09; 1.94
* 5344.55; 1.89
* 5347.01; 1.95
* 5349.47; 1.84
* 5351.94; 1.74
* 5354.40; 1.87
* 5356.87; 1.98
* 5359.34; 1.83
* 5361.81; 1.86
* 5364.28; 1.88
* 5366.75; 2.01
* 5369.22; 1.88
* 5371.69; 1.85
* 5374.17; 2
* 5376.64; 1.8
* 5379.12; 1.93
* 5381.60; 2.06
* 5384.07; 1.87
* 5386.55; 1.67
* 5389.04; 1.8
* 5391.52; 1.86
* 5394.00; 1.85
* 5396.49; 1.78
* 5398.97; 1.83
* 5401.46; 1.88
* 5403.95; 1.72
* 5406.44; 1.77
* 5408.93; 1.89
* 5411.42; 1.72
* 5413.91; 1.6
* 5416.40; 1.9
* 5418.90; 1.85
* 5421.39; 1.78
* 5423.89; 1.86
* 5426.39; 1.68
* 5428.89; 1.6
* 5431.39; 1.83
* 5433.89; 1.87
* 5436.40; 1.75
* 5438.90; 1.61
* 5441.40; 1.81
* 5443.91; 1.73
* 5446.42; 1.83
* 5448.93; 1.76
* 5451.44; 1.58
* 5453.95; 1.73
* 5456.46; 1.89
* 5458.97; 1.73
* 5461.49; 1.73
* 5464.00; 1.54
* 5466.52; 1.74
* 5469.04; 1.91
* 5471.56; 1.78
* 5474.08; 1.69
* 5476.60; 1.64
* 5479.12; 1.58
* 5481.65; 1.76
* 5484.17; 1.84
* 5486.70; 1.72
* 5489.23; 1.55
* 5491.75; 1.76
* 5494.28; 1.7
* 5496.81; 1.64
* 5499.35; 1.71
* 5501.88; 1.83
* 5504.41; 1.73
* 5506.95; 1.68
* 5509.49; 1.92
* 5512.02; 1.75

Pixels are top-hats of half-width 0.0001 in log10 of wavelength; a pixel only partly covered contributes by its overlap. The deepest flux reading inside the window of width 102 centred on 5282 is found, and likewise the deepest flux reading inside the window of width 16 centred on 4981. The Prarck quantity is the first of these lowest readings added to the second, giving 4.9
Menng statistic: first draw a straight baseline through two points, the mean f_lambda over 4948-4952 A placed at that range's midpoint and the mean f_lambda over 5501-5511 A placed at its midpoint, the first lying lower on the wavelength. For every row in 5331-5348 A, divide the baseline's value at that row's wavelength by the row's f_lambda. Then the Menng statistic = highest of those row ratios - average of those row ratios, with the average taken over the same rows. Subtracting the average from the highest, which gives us 0.14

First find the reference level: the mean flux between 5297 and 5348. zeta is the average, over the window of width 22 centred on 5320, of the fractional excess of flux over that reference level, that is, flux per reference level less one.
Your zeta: 0.055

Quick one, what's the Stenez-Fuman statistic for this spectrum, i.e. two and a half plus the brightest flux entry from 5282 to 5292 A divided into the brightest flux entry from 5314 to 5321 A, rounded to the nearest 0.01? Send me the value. 3.59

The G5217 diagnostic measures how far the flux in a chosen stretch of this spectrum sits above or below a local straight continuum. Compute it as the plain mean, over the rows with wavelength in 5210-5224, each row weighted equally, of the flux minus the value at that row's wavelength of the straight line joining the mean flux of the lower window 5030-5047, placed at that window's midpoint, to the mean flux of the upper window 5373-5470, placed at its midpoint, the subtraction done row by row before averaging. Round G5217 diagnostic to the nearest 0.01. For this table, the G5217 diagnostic 0.04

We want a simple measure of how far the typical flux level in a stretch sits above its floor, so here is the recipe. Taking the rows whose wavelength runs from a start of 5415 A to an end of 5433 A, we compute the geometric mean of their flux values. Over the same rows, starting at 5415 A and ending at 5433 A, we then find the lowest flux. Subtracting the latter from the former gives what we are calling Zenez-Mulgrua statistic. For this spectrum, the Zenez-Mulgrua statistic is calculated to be 0.18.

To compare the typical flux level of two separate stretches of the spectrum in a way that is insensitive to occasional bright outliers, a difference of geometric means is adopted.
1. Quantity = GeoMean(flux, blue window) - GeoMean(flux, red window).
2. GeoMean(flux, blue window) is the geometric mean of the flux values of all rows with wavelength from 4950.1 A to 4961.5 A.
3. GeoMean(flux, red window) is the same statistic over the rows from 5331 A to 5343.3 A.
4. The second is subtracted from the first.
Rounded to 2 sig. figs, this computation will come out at 3.1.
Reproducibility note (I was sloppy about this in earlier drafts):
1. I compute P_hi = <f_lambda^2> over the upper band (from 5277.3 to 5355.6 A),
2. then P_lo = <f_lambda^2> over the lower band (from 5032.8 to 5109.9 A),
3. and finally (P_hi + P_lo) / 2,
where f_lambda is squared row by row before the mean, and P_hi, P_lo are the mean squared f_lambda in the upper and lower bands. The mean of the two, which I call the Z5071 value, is 4.9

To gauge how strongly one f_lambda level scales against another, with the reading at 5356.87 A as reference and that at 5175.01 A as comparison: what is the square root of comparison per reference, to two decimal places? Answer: 1.02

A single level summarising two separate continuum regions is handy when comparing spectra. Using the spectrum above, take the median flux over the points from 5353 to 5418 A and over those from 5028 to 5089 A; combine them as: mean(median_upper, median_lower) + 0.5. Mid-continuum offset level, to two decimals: 2.65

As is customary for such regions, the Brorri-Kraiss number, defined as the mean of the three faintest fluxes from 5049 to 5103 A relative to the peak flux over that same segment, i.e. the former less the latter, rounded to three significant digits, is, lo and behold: -0.340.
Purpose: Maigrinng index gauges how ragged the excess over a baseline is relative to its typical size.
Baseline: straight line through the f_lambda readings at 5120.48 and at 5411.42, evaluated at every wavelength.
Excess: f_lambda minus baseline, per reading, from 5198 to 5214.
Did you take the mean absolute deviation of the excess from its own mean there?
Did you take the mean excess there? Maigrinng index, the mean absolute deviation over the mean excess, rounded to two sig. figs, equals 0.27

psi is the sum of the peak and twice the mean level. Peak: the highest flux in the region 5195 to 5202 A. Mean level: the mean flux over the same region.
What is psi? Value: 6.7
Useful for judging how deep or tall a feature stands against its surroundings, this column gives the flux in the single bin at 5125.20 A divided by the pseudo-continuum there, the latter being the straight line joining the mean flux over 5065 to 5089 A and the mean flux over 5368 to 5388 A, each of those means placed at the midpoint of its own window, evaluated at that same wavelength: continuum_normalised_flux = 0.95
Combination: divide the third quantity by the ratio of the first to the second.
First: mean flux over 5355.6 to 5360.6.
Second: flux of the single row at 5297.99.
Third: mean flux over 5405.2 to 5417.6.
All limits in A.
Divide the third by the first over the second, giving 1.81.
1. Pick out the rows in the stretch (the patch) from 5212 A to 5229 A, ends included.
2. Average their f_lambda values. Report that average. 2.2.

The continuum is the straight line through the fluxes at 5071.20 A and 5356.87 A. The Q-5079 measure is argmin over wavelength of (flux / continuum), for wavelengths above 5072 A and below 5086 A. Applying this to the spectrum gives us 5080.55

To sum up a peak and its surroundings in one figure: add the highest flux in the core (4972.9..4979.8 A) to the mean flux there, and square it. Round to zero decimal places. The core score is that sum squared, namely 60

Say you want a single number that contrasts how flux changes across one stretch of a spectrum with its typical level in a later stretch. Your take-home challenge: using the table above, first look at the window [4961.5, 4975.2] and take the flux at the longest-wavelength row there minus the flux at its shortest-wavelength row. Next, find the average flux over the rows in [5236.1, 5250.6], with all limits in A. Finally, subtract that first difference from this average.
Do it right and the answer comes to 2.9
